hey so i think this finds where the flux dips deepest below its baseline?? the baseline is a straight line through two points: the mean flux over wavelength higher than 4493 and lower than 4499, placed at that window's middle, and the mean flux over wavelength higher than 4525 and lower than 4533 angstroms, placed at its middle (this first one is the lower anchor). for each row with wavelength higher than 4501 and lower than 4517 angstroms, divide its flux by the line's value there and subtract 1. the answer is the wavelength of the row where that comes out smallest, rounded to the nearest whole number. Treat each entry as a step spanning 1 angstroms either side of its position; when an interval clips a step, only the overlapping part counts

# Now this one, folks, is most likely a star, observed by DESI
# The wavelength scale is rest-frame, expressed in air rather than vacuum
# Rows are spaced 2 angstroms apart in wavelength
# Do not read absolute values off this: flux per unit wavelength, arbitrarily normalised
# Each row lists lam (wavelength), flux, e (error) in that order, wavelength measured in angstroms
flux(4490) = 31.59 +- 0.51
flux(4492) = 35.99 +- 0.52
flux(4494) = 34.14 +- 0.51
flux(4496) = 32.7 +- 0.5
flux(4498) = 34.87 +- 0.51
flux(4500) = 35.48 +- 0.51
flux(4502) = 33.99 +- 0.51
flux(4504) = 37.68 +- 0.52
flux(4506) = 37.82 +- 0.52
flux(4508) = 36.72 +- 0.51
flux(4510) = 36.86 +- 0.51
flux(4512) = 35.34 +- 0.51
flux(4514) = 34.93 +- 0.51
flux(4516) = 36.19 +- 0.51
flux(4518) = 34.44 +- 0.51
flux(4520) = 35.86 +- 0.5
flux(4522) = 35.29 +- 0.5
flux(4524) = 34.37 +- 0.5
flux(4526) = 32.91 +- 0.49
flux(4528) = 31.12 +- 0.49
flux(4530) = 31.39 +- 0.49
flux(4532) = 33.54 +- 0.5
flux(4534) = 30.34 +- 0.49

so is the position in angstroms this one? 4502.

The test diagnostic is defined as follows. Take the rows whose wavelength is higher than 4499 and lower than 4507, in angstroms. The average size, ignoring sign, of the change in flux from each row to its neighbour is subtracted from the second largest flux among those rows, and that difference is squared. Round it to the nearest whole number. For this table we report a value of 1289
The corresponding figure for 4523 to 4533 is 1032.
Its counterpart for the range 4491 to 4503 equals 1154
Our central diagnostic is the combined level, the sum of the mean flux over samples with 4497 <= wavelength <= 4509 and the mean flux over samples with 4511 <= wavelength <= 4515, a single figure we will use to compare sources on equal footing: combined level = 71.2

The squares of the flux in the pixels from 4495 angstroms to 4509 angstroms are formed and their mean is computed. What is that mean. 1271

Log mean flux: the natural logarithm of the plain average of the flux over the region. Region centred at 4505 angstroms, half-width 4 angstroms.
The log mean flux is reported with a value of 3.60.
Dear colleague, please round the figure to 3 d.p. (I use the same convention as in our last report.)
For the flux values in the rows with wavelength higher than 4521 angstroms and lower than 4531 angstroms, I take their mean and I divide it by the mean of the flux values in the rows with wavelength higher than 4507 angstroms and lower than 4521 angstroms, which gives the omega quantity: 0.923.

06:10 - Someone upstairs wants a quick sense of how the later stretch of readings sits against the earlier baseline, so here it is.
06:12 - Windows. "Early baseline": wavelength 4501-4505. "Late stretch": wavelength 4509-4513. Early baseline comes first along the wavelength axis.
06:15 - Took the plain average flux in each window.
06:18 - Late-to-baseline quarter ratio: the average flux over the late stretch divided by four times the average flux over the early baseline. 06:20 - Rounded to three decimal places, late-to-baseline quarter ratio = 0.252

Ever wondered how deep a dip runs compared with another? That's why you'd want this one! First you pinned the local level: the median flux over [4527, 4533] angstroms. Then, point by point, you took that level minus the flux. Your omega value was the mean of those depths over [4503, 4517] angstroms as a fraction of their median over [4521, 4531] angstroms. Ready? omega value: 3.4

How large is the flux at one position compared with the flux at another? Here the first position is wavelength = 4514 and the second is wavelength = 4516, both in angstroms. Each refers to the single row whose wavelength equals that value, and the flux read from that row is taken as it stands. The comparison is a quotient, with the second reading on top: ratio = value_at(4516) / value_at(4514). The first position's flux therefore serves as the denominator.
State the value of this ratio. 1.04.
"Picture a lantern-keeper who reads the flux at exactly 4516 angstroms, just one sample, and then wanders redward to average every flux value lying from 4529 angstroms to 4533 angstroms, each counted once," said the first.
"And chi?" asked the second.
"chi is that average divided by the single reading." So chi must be 0.90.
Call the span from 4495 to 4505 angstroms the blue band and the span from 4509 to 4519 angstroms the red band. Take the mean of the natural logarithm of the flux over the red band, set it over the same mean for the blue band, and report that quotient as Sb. 1.01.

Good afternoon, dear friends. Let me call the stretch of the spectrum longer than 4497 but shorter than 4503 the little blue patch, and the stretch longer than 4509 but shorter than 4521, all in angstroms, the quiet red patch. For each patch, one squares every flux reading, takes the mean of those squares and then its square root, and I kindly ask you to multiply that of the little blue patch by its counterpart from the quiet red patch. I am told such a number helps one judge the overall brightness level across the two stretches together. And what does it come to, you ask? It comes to 1239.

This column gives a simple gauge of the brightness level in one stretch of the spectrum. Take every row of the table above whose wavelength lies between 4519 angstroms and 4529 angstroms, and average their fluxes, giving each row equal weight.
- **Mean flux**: 33.9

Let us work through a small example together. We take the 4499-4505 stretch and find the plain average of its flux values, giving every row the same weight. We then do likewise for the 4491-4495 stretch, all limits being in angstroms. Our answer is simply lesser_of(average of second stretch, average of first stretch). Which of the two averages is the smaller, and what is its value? 35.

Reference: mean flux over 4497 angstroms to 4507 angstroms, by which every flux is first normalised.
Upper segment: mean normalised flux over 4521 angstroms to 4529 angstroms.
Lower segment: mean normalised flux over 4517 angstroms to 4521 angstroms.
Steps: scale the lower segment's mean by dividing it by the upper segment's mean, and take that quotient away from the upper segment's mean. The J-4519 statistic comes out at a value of -0.12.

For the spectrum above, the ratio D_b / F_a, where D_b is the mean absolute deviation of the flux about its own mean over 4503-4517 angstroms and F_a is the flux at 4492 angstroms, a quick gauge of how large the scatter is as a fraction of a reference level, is 0.024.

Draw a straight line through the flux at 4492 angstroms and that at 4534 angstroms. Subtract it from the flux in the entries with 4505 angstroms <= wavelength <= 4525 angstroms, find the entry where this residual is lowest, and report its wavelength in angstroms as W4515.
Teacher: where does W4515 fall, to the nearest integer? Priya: 4514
